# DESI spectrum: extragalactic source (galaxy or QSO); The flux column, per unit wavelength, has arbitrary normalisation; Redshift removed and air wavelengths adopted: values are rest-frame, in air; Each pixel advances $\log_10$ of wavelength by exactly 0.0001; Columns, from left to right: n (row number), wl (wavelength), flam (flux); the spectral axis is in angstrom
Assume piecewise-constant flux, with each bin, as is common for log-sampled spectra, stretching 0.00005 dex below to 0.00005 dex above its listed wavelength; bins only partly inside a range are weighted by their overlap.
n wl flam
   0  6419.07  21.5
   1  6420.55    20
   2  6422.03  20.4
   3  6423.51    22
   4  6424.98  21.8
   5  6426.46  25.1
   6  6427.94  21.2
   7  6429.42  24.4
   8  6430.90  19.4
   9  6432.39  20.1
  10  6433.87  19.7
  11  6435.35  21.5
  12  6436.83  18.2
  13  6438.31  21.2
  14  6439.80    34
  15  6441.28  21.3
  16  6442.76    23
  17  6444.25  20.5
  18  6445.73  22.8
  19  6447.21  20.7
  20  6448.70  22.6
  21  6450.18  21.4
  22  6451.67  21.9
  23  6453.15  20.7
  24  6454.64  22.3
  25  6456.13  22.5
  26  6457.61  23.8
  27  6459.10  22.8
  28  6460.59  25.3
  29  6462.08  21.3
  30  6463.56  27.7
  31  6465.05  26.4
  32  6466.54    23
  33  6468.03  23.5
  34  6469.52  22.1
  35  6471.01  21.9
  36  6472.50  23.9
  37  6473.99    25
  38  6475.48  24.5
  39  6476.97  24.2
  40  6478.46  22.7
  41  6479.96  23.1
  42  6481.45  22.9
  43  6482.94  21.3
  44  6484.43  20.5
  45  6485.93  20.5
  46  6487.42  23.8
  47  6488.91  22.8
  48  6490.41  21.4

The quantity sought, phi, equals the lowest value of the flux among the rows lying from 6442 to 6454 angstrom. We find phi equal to 20.5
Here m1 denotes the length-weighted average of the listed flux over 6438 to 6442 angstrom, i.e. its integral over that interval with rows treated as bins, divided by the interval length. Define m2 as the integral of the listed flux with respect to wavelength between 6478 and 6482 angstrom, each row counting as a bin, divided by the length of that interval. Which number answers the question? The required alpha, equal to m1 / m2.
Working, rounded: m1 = 26.0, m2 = 22.9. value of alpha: 1.13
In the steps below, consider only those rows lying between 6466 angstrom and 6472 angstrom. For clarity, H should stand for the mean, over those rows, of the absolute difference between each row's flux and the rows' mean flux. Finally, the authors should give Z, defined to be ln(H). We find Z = -0.47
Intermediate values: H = 0.6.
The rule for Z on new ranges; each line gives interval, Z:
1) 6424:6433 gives 0.61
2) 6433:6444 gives 1.20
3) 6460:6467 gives 0.73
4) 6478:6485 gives -0.04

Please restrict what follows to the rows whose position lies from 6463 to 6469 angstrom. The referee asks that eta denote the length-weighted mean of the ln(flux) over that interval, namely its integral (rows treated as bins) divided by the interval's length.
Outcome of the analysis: 3.21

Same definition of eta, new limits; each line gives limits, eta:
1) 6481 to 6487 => 3.06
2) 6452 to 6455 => 3.07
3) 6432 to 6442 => 3.09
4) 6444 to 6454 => 3.07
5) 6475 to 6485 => 3.12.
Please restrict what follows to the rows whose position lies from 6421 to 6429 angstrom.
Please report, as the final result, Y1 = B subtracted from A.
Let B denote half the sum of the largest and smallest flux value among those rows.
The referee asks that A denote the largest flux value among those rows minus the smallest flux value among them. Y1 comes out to -18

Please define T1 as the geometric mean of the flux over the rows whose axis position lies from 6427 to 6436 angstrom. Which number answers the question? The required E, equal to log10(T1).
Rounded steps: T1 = 21.0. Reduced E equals 1.32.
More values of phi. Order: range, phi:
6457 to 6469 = 21.3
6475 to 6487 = 20.5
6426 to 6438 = 18.2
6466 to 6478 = 21.9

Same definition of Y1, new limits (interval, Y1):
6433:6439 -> -17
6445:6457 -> -20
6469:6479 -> -20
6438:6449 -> -14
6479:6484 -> -20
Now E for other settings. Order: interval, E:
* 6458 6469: 1.38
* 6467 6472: 1.35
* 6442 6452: 1.34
